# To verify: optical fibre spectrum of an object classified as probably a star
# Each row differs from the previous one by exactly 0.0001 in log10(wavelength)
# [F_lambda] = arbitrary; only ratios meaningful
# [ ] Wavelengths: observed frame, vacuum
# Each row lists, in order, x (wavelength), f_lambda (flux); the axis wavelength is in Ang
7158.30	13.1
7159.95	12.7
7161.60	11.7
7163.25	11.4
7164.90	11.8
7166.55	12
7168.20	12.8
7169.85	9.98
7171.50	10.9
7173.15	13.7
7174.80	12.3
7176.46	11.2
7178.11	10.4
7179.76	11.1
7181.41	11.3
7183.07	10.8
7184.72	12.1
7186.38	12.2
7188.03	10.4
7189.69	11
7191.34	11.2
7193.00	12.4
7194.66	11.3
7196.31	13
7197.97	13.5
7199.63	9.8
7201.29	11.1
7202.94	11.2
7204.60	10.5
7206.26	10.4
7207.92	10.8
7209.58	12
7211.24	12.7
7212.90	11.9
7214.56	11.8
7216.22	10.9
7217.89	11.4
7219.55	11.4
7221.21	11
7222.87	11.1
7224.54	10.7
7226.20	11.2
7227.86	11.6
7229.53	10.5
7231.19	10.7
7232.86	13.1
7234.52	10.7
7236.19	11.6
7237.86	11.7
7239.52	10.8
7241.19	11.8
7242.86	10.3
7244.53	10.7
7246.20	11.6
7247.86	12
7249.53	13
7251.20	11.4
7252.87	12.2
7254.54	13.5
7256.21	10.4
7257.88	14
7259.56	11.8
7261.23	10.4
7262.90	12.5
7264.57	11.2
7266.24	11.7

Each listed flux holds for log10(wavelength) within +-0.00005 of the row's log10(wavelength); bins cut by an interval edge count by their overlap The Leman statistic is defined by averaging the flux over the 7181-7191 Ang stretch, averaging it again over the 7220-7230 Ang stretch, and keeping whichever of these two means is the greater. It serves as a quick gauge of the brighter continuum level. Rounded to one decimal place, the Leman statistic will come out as 11.3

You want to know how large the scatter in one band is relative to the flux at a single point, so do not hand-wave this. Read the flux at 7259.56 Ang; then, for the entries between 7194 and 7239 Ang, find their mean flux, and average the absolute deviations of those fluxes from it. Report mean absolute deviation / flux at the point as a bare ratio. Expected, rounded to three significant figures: 0.0564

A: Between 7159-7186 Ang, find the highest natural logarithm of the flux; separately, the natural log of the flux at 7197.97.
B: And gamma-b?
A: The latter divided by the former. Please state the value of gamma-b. 0.99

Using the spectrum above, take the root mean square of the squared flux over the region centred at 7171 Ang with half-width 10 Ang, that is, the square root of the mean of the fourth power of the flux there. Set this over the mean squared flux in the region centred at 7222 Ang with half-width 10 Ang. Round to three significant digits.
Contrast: 1.10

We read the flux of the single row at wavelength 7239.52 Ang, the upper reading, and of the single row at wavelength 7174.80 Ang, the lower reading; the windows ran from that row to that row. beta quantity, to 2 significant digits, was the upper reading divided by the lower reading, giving 0.88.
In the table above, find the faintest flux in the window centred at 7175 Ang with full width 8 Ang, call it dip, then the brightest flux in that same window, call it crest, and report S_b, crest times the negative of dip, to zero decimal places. -142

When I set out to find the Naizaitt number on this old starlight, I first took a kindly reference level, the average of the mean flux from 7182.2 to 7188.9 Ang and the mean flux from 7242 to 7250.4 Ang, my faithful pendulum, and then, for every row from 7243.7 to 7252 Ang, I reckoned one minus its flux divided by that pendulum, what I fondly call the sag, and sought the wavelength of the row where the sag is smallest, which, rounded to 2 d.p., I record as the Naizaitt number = 7249.53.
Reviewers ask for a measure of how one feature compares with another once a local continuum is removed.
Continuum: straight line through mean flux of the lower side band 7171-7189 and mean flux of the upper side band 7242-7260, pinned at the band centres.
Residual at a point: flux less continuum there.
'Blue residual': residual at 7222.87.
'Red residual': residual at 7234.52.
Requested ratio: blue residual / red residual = 1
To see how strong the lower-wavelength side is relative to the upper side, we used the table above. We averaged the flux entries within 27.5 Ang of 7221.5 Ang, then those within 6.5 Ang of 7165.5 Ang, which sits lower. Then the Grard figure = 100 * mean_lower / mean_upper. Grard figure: 103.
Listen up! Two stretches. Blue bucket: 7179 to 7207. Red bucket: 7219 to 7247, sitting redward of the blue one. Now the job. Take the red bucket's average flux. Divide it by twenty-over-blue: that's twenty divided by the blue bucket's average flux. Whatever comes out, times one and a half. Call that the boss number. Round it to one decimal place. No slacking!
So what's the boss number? 9.6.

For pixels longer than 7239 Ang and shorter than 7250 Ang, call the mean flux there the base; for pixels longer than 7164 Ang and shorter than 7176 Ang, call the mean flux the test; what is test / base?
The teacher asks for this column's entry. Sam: 1.04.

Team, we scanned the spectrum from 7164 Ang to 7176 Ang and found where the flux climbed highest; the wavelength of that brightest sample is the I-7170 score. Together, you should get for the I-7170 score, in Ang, 7173.15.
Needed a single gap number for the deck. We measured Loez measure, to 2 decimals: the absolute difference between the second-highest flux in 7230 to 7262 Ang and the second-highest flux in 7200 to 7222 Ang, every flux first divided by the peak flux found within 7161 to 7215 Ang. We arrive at 0.11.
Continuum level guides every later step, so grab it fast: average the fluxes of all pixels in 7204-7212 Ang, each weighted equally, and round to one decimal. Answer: 11.3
